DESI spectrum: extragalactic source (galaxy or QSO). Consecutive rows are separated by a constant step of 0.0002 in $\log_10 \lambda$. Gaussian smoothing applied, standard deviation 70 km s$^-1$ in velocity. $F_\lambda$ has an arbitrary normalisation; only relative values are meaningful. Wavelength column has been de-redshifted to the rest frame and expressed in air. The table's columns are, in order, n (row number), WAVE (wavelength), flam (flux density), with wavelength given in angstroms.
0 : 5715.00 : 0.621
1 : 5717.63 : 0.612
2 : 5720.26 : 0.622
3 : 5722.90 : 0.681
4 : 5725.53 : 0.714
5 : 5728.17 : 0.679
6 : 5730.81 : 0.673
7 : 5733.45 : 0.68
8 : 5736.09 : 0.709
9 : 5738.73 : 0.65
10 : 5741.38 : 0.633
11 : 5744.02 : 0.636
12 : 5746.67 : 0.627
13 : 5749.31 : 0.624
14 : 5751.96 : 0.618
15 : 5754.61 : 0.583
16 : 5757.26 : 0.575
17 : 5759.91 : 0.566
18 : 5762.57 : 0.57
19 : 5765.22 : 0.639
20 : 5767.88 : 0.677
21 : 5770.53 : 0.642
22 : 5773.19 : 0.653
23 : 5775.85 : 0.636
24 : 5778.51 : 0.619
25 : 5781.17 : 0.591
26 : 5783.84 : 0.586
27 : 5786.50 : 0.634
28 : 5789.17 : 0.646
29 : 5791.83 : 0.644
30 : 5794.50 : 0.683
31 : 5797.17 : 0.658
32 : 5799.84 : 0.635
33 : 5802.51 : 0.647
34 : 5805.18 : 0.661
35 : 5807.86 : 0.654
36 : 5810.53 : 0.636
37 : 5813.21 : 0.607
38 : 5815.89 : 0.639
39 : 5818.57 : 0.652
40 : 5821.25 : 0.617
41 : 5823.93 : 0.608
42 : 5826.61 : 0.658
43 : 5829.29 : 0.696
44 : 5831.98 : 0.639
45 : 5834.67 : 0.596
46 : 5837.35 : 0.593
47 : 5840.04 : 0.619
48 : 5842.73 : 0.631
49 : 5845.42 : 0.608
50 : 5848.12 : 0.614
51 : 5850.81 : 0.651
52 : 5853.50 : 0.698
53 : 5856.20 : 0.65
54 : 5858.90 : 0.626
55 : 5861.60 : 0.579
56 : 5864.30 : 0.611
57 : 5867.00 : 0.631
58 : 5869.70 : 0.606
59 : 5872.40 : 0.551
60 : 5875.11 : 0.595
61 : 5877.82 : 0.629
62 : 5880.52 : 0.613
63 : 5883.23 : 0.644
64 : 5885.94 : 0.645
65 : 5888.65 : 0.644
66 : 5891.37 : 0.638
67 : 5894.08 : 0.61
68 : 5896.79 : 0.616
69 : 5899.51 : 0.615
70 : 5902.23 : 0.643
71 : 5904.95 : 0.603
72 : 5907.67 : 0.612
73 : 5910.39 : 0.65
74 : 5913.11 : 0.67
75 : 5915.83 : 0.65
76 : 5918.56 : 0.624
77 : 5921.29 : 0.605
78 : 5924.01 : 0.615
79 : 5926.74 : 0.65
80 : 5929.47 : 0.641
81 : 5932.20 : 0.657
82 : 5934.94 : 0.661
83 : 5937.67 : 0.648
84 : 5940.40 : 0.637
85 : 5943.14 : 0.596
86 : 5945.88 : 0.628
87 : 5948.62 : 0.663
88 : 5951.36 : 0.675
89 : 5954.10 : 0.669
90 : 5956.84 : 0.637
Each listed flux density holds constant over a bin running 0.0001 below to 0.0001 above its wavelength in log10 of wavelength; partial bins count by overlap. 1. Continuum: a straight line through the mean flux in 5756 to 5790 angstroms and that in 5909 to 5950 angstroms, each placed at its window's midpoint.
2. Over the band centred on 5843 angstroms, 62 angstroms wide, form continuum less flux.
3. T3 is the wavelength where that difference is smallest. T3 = 5829.29 angstroms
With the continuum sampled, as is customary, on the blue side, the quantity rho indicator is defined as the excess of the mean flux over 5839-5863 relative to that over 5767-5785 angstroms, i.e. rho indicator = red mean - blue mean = 0.002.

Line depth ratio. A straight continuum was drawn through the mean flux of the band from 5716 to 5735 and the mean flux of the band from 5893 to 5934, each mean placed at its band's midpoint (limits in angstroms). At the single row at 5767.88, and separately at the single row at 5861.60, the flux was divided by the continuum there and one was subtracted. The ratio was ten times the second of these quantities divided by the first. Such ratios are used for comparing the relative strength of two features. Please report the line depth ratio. -33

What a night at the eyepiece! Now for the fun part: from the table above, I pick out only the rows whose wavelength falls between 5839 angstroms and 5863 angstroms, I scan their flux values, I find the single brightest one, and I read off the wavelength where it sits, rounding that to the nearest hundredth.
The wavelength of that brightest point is 5853.50 angstroms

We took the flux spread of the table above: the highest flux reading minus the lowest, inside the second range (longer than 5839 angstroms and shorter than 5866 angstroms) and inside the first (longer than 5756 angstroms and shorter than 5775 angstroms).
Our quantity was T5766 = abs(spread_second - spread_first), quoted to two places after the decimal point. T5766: 0.01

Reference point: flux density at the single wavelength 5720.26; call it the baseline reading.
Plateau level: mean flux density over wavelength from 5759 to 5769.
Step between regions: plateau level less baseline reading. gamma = -0.009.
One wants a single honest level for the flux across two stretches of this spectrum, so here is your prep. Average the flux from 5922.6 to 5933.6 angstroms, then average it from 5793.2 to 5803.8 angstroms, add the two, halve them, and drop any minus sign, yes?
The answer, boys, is 0.648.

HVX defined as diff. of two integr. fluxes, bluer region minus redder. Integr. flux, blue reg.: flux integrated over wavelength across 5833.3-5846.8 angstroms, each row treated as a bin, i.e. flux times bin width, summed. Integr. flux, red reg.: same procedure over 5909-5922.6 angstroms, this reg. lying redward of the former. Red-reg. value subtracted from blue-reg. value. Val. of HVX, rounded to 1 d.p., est -0.5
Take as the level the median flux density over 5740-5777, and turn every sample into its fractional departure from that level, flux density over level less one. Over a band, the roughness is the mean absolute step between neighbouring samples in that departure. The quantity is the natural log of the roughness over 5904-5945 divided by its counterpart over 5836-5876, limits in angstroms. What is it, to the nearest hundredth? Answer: -0.50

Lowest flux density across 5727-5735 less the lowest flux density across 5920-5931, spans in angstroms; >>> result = 0.07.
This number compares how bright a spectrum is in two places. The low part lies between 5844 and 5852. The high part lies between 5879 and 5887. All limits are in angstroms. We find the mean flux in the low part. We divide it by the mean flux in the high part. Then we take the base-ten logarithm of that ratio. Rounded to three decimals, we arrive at -0.007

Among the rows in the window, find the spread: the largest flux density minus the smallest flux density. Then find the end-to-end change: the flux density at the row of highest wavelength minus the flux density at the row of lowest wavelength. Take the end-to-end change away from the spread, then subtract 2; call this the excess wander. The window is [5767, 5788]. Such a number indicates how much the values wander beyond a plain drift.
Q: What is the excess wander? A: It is -1.87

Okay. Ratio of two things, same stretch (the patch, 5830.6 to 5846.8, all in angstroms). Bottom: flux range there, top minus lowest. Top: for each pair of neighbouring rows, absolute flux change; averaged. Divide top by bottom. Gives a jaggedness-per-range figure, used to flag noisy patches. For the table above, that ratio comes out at 0.47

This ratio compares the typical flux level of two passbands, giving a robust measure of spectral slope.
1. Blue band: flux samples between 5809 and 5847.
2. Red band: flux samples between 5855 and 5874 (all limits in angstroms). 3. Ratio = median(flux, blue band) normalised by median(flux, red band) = 1.02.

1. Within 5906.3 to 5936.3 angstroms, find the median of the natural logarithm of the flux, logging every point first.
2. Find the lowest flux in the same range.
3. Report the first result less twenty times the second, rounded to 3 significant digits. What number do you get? -12.5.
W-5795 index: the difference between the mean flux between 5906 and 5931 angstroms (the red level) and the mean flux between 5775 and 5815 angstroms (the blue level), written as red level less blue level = -0.001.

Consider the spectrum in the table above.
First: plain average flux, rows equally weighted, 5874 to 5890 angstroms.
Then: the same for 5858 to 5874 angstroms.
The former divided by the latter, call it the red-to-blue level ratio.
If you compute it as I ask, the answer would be 1.05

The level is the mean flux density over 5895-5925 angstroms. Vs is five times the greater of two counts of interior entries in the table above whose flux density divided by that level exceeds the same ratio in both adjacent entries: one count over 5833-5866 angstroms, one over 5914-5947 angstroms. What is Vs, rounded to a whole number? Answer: 10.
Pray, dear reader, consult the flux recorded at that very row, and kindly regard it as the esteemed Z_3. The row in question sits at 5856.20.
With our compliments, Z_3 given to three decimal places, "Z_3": 0.650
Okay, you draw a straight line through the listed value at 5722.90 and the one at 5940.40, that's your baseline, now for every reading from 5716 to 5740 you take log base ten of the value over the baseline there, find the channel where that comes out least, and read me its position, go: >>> 5717.63 angstroms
